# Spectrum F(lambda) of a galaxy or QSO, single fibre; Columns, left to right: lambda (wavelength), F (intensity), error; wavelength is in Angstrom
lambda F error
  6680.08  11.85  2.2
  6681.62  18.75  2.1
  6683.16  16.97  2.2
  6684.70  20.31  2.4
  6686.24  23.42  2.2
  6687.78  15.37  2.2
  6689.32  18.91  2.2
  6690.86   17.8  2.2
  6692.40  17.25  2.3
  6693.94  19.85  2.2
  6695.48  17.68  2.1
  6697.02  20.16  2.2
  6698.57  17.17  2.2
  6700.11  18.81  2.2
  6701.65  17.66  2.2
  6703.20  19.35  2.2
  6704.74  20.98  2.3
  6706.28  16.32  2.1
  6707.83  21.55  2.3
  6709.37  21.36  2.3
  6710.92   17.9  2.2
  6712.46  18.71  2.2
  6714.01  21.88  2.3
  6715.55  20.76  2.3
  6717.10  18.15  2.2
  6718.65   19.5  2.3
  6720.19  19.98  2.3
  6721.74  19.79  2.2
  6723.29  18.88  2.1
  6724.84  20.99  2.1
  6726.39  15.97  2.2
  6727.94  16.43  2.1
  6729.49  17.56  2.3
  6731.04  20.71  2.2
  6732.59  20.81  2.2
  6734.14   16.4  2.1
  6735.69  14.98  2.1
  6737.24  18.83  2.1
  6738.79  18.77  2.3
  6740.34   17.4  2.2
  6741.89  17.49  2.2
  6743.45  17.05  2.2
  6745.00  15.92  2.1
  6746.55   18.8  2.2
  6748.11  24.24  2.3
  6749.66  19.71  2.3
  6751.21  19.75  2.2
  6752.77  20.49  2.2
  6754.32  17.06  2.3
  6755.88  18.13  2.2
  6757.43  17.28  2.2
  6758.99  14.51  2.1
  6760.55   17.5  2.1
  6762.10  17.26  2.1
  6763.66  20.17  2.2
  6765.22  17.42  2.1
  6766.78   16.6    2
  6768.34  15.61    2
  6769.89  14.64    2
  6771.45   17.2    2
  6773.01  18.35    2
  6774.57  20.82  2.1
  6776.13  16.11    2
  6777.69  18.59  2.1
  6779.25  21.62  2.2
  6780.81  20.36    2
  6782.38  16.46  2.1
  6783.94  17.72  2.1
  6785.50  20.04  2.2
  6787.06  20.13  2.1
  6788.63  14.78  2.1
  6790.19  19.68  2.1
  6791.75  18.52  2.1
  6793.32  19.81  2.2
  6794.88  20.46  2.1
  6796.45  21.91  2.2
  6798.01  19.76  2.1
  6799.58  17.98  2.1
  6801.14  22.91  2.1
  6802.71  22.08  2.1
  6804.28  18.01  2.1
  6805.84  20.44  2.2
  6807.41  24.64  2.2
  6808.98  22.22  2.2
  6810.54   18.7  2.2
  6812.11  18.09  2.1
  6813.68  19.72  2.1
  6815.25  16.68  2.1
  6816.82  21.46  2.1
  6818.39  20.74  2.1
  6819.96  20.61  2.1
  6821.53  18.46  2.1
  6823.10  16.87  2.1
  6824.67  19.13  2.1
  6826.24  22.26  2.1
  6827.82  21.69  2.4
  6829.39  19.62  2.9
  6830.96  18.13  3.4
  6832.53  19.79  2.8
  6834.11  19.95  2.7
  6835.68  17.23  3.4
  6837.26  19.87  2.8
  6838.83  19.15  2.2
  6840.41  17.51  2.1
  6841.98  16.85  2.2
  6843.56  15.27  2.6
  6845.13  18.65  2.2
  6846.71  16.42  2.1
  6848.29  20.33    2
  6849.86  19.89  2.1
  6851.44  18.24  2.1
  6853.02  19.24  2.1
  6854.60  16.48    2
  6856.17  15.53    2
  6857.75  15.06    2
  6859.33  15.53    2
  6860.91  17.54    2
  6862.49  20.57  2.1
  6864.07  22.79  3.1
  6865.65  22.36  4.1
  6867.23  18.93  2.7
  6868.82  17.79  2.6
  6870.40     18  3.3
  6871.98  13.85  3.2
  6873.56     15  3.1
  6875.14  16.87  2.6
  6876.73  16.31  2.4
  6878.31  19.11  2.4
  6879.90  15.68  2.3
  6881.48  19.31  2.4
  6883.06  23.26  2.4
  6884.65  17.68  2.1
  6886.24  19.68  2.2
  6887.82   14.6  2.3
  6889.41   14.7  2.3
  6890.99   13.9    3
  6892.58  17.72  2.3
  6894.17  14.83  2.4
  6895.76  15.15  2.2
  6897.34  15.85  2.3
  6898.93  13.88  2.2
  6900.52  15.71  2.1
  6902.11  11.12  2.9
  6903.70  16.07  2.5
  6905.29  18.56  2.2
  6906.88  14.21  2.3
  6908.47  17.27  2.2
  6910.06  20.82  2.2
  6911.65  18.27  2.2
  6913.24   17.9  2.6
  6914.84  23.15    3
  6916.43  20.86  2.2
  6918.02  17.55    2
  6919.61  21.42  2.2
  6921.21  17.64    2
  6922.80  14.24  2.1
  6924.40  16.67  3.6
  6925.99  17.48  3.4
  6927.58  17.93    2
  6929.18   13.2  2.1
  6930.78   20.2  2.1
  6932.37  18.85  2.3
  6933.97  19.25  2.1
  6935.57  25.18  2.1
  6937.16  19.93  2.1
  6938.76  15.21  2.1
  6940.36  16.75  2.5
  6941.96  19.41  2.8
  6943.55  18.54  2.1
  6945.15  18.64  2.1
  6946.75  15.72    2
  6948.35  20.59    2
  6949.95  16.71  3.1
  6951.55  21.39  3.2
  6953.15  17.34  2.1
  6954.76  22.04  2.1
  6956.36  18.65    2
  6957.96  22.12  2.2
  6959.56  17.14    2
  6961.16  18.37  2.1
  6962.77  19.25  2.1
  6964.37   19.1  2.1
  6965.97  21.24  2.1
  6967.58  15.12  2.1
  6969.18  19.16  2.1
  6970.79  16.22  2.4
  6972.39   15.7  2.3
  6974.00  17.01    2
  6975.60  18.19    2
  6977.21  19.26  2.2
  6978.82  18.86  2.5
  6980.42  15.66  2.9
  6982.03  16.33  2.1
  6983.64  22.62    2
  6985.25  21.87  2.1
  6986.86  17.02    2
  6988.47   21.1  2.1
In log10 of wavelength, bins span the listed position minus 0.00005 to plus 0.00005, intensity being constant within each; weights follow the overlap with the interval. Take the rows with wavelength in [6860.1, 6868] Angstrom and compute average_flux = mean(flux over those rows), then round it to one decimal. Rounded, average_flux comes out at 20.4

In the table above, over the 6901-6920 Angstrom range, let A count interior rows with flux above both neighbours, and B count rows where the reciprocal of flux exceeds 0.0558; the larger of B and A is 6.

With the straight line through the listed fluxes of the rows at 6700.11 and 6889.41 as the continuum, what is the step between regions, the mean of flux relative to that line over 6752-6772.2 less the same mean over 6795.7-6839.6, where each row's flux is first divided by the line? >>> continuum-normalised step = -0.24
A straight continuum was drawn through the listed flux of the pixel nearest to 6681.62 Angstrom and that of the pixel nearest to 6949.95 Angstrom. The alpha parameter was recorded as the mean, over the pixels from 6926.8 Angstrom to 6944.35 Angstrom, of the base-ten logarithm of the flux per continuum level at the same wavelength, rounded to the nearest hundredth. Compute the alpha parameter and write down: 0.04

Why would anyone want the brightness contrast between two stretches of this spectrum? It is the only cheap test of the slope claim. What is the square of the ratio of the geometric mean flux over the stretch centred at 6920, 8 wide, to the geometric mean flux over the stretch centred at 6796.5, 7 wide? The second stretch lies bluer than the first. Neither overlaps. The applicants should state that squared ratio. 0.83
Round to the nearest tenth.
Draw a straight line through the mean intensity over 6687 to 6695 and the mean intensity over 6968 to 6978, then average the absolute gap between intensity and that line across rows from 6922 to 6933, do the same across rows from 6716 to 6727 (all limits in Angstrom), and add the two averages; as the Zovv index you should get 3.6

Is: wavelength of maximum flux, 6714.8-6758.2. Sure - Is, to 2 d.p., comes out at 6748.11 Angstrom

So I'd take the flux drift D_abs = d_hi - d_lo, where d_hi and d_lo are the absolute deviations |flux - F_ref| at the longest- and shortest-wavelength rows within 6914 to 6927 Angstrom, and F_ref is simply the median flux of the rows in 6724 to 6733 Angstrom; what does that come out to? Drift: -2.4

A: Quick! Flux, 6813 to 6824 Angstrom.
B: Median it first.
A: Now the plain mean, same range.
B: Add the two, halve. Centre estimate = 19.5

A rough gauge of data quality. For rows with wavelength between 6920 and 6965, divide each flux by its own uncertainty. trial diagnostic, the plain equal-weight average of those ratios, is 8.3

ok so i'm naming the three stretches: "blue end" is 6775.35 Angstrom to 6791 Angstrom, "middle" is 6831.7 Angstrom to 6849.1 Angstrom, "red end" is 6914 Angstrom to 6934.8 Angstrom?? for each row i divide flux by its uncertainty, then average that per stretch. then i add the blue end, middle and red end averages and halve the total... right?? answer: 12.2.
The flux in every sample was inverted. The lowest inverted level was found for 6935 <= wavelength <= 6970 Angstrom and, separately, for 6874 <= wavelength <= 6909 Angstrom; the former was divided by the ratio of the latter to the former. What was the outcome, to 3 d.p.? 0.037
